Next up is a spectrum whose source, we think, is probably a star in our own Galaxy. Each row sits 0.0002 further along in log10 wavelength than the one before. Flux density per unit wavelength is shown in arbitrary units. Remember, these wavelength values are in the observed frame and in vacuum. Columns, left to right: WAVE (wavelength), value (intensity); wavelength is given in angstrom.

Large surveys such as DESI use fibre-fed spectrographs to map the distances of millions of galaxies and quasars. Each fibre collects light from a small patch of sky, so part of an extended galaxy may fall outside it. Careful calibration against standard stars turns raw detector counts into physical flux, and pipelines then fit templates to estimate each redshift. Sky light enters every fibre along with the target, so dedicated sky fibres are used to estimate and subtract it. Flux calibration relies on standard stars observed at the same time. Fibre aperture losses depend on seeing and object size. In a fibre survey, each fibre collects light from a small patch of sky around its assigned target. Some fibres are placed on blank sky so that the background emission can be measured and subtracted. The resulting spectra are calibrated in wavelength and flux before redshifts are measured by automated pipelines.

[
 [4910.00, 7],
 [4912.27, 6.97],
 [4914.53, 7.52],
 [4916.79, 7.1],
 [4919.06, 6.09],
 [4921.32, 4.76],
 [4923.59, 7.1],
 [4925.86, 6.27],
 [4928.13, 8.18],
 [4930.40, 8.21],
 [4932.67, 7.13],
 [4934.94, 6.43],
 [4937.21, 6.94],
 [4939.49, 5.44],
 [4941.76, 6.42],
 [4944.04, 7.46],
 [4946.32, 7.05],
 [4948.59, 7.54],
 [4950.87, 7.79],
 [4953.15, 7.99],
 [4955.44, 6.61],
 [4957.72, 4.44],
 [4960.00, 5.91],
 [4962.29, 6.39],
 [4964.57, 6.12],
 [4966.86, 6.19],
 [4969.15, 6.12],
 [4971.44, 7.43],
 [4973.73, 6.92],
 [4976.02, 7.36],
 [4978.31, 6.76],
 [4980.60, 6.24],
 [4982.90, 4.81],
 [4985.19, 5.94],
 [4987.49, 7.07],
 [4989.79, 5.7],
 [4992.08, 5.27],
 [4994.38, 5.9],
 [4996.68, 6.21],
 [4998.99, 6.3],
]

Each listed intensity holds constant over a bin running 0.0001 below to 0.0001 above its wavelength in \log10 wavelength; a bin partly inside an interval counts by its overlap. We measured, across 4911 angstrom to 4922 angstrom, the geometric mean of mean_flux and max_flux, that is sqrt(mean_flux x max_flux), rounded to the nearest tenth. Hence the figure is 7.0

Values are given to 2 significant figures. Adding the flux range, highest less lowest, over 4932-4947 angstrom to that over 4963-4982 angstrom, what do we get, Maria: 3.3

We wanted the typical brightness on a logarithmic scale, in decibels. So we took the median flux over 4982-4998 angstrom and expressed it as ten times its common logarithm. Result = 7.71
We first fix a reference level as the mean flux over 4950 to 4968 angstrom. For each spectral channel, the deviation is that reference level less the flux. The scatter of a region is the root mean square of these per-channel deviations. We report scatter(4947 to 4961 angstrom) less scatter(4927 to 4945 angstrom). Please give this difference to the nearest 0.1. 0.2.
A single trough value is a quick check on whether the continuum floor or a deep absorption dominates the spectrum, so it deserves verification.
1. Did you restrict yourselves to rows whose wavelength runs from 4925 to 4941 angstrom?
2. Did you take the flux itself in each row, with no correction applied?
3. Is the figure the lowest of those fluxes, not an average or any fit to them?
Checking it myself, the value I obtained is 5.44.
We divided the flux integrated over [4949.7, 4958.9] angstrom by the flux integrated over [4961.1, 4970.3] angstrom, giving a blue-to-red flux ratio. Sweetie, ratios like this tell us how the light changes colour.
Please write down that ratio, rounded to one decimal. 1.1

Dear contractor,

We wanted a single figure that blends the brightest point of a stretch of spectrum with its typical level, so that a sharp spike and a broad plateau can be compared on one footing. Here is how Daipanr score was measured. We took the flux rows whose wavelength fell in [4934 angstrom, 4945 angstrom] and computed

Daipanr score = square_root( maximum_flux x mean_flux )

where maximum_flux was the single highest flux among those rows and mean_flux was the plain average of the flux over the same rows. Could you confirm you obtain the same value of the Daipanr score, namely 7.0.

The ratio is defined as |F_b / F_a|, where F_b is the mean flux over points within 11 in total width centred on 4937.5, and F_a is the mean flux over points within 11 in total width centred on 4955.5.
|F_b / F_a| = 0.99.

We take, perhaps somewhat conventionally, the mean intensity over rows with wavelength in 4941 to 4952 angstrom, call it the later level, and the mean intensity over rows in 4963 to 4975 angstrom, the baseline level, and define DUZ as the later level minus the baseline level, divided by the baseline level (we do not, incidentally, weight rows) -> 0.11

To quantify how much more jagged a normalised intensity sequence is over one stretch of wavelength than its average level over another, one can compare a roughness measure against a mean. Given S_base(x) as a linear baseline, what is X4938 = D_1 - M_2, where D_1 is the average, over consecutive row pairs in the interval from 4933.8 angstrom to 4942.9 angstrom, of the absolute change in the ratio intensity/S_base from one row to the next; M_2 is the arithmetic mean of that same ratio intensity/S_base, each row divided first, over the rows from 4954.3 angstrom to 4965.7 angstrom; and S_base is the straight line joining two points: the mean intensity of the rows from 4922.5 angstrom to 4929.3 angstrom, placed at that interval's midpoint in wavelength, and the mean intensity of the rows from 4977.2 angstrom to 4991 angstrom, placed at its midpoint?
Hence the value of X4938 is -0.76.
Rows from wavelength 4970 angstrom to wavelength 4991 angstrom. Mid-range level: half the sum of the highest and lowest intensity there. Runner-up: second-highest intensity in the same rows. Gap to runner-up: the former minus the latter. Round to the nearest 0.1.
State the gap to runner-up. -1.2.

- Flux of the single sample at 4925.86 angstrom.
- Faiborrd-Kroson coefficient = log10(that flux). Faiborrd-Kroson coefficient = 0.80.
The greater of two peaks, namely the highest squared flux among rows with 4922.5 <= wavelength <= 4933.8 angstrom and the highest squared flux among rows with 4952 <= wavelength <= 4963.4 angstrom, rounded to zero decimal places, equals 67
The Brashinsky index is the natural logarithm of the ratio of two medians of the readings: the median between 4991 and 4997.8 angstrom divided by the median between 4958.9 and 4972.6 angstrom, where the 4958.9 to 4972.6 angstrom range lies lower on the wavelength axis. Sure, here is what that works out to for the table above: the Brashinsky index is -0.04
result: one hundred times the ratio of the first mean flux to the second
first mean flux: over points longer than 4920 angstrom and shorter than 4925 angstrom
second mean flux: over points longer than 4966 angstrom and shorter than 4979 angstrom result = 87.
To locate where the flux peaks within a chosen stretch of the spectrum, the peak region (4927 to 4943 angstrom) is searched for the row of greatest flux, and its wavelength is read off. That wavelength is 4930.40 angstrom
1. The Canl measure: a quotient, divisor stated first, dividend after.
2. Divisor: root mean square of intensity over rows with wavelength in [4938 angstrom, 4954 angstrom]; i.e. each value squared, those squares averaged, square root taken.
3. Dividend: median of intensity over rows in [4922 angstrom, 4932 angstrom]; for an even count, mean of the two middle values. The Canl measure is 1.07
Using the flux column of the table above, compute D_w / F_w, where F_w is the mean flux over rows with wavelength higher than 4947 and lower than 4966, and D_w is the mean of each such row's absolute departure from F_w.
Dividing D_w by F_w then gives 0.134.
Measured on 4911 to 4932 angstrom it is 0.116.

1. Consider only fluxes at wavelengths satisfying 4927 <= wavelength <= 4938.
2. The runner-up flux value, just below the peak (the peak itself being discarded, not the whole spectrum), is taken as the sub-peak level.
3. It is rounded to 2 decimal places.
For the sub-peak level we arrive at 8.18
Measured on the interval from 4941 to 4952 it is 7.54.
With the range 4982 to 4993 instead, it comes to 5.94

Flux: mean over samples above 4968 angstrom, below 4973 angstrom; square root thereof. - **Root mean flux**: 2.60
